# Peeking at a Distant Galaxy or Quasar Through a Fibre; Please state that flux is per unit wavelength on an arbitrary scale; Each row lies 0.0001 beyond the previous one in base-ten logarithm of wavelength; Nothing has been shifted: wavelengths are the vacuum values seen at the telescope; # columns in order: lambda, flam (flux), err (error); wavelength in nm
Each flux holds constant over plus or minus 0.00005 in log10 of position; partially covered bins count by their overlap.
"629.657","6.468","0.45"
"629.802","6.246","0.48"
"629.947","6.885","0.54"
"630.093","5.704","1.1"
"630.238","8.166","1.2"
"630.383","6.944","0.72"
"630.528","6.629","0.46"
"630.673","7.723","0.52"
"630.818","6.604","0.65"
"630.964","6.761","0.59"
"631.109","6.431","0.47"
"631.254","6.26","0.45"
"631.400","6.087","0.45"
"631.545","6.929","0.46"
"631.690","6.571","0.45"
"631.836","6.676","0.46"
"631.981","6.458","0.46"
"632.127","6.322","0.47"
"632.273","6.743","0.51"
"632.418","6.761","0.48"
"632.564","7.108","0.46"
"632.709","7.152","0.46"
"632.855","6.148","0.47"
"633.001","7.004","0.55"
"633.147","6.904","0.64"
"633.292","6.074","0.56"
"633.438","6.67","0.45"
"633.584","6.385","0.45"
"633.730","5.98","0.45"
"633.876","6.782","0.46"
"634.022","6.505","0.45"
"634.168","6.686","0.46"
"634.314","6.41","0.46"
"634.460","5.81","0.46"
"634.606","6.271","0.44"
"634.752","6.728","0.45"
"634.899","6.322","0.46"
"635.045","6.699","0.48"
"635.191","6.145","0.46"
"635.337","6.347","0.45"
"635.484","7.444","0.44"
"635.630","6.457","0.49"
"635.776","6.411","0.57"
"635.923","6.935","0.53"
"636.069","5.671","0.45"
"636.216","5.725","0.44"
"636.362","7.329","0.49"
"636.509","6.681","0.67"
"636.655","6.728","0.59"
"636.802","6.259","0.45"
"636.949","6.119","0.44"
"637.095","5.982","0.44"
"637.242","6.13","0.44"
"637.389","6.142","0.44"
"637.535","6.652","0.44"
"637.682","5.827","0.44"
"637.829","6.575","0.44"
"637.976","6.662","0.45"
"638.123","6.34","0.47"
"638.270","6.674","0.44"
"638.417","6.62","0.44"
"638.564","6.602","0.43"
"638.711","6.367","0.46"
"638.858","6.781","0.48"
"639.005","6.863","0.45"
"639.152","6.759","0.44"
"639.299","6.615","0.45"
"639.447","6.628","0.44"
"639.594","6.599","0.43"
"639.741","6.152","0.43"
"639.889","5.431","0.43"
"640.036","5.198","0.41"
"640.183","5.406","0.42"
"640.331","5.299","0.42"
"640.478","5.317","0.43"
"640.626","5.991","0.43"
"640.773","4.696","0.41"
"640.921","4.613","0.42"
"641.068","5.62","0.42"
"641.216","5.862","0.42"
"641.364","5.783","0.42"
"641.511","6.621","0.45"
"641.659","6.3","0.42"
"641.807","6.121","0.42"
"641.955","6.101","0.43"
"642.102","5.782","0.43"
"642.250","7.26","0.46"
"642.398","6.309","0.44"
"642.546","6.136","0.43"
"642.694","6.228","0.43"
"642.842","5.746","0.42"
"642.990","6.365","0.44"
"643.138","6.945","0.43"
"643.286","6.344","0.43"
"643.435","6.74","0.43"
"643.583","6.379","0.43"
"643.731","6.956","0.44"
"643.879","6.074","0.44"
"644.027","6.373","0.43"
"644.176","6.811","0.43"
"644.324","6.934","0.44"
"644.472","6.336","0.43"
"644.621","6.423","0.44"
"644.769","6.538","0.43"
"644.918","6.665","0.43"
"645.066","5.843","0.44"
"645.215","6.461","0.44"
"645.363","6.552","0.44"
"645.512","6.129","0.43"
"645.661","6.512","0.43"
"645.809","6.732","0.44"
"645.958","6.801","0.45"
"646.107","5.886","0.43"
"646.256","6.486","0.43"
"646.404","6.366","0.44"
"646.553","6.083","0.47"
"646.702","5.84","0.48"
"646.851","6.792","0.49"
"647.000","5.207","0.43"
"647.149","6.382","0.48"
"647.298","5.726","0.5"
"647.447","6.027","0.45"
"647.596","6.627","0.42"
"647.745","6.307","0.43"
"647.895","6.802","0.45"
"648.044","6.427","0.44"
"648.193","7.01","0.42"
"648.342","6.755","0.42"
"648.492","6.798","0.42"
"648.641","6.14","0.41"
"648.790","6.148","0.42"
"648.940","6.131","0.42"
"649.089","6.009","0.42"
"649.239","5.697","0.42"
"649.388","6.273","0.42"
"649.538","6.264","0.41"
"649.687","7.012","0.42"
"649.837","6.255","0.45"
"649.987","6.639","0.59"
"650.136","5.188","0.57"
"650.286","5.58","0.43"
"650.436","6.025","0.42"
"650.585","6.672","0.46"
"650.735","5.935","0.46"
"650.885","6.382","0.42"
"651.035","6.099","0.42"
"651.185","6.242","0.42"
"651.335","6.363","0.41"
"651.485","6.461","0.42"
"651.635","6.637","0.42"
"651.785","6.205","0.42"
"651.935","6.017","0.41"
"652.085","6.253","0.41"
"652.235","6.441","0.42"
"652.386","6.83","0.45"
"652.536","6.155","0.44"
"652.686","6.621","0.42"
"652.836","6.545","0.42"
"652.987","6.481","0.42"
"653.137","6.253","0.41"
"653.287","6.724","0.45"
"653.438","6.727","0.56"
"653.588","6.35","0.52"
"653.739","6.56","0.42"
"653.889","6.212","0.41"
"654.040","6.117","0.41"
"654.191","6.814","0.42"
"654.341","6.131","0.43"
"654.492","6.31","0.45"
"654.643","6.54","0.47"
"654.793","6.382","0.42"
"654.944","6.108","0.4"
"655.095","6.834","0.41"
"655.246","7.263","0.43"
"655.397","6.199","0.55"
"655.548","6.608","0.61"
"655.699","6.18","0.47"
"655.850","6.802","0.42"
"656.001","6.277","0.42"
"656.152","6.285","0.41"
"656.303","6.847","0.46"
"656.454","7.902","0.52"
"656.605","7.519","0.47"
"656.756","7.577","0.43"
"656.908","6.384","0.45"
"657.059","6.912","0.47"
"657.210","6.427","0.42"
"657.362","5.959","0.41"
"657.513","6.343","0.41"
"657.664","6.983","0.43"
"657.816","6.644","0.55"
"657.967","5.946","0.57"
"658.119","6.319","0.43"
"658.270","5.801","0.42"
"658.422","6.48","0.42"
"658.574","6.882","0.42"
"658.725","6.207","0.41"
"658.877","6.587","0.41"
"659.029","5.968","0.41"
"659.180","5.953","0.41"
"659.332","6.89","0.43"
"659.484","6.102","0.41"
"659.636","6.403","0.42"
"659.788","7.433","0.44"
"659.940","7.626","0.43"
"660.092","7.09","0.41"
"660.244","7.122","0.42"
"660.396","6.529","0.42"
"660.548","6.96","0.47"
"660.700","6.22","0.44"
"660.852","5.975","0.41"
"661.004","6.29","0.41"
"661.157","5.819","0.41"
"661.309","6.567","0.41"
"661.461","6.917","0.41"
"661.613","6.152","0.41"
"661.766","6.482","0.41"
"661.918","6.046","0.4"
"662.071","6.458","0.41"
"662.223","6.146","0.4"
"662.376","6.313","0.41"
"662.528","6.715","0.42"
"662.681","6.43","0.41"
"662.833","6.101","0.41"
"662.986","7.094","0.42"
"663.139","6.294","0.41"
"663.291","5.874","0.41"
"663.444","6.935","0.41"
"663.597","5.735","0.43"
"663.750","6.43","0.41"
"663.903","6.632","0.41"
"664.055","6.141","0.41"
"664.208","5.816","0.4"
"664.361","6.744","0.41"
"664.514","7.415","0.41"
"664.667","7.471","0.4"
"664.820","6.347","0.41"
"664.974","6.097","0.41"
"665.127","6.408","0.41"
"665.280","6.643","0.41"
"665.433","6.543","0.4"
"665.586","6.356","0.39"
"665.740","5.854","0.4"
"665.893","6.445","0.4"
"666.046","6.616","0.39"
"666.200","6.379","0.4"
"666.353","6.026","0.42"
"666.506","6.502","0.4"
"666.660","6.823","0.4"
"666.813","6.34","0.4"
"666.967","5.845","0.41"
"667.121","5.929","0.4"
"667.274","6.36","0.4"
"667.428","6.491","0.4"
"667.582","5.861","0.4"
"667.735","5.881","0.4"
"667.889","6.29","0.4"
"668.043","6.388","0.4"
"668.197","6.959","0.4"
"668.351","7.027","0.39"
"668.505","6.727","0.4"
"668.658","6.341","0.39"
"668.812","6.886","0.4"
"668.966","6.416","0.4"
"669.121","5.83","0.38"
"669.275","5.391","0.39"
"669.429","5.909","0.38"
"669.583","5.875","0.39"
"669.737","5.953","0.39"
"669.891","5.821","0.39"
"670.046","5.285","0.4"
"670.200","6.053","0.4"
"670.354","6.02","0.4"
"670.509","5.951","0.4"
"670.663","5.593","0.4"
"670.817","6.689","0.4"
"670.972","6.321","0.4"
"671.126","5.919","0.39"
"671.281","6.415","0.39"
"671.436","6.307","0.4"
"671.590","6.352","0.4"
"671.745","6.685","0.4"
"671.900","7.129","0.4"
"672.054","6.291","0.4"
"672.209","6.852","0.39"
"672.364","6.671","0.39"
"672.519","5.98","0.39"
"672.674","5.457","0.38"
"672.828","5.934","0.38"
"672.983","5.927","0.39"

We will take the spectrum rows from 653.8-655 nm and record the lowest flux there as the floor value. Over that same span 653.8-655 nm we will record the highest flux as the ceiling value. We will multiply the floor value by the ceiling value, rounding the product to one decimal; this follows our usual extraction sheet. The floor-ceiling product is 41.6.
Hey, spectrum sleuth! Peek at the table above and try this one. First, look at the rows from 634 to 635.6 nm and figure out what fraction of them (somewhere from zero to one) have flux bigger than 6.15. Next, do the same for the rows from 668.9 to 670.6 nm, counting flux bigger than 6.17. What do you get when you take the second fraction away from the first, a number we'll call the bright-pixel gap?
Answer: 0.7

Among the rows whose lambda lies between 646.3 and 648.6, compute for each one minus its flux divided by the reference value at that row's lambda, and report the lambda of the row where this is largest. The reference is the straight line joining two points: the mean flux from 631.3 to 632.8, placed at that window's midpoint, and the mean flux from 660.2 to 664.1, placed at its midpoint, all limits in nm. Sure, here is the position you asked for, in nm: 647.000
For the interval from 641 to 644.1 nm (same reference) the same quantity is 641.068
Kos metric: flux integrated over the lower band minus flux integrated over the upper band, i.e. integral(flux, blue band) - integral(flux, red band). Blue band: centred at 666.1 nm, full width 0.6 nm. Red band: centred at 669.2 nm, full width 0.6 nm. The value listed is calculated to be 0.3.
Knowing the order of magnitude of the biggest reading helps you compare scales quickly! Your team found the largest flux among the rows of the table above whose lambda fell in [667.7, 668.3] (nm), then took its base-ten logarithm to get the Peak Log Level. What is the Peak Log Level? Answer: 0.843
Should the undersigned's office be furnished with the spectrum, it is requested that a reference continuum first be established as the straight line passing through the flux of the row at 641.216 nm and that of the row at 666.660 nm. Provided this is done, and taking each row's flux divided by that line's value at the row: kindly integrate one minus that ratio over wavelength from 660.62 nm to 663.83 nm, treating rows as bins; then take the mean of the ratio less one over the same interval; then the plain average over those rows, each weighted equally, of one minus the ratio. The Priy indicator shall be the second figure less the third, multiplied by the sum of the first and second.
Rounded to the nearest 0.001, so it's -0.010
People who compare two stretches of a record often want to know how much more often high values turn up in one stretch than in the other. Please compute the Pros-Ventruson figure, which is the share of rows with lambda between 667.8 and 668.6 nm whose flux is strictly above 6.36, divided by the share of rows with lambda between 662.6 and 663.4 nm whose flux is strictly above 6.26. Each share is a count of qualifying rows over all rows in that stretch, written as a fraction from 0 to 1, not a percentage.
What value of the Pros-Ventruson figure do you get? 1.3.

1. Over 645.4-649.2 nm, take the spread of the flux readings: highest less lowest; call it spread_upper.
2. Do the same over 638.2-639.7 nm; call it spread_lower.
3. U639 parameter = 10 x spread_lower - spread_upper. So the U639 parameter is 3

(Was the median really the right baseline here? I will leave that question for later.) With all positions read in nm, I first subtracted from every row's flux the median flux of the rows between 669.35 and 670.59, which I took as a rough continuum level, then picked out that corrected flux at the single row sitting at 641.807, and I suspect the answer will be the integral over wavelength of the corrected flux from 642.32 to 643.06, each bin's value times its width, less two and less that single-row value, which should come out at -2.02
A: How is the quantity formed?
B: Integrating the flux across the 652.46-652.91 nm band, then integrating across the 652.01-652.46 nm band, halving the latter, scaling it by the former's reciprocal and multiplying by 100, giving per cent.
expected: 50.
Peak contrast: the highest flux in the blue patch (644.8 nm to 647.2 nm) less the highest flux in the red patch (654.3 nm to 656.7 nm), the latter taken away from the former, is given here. -1.1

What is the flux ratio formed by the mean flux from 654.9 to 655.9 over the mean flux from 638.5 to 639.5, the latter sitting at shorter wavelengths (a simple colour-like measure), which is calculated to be 0.99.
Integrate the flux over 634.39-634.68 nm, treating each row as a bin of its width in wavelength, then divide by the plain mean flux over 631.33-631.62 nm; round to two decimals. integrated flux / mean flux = 0.27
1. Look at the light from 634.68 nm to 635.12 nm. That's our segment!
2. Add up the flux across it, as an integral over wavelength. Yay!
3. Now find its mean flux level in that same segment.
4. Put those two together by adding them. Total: 9.47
